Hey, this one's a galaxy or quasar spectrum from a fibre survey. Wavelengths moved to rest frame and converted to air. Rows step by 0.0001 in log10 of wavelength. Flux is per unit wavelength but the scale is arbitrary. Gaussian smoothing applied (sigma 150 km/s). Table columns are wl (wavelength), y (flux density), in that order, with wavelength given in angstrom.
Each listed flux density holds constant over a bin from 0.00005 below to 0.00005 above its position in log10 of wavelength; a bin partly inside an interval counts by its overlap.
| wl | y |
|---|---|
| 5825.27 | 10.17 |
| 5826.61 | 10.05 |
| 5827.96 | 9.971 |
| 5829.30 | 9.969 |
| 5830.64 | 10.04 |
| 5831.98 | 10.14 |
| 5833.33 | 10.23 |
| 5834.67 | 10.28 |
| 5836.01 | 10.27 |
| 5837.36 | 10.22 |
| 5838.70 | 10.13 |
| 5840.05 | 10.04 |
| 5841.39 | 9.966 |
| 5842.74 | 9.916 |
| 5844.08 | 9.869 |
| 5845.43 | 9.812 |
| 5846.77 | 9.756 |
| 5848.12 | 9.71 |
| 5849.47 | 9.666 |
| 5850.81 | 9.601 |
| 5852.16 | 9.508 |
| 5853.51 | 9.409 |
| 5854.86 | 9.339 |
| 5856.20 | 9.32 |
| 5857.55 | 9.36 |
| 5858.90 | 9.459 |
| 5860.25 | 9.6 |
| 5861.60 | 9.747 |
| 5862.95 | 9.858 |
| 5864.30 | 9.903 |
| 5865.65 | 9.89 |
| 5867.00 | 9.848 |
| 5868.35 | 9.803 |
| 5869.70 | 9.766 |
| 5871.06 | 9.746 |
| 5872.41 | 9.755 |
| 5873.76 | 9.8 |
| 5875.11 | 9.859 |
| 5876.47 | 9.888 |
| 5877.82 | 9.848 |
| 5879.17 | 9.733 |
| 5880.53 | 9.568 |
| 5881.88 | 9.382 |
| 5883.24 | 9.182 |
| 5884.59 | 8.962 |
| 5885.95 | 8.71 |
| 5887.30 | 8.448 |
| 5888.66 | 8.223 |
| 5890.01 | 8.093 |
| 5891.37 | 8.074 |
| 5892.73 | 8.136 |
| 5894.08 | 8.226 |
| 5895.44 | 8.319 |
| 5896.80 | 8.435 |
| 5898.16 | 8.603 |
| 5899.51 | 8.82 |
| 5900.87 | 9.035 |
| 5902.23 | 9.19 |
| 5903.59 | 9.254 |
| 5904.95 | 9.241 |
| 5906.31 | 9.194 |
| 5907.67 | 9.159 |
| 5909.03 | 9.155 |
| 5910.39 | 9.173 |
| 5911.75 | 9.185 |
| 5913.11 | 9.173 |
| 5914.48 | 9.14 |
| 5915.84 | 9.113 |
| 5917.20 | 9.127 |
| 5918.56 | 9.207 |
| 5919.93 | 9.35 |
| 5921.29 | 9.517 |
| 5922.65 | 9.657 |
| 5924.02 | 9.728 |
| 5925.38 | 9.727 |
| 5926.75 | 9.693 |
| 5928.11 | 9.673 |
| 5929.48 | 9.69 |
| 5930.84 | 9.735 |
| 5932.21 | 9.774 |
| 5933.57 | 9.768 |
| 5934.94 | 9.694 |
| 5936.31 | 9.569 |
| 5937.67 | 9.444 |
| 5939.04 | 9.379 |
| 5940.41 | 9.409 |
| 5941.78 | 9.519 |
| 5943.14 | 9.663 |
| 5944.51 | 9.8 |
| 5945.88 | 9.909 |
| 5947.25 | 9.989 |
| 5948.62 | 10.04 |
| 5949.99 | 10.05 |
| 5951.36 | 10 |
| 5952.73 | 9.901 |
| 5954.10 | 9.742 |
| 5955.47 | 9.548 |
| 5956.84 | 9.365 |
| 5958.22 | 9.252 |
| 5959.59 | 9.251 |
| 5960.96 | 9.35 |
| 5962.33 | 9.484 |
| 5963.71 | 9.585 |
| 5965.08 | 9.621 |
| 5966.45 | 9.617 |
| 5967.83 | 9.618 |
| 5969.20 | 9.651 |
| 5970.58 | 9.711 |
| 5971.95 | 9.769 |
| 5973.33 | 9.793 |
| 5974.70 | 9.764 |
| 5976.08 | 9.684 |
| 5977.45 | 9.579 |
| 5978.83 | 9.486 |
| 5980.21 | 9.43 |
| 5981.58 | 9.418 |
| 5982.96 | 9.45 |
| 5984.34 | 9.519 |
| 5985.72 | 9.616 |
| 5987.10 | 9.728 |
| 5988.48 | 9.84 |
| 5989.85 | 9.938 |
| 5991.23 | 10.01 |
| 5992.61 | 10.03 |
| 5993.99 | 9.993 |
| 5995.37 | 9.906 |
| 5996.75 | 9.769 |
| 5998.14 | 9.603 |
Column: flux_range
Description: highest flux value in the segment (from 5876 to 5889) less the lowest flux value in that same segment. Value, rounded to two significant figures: 1.7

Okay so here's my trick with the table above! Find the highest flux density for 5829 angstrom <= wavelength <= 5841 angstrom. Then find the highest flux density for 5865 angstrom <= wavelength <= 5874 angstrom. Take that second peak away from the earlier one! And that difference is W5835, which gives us 0.4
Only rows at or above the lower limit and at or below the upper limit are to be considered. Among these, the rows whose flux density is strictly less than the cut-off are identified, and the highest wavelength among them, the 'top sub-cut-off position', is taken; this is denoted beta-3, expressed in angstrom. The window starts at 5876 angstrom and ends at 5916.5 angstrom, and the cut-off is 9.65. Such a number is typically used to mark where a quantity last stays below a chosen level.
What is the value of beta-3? 5915.84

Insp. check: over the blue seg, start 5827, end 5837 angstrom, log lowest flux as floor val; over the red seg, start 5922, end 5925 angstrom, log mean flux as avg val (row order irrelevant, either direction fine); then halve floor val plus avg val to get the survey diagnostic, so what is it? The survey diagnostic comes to 9.83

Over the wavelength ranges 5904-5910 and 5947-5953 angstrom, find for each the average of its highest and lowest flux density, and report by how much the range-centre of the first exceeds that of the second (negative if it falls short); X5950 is -0.78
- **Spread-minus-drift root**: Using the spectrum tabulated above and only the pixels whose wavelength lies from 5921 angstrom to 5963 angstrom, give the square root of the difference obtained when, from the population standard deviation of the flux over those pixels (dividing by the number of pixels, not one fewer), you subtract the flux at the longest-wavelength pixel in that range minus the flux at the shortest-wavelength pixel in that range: 0.50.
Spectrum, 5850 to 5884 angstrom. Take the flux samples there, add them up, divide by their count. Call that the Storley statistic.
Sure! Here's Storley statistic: 9.65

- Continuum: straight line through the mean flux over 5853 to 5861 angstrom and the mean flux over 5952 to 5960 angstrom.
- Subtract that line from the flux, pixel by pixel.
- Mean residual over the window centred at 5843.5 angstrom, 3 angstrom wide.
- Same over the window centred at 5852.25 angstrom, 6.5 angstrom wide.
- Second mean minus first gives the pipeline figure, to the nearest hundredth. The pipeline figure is -0.40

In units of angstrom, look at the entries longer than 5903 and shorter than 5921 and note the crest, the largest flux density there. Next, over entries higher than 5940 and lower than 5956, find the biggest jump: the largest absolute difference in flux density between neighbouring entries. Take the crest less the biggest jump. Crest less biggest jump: 9.2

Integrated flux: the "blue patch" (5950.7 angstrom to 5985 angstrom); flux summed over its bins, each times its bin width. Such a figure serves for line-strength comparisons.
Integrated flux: 329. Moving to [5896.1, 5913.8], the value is 160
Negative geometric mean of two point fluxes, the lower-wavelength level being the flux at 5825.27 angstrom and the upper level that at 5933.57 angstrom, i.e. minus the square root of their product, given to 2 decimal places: -9.97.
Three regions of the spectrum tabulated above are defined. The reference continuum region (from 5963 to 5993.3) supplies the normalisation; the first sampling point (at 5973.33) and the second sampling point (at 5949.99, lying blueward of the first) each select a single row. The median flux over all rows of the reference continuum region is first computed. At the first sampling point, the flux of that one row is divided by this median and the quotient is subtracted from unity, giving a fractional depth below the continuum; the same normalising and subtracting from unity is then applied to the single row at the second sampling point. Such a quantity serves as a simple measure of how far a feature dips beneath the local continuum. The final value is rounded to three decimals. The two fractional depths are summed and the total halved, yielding -0.030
